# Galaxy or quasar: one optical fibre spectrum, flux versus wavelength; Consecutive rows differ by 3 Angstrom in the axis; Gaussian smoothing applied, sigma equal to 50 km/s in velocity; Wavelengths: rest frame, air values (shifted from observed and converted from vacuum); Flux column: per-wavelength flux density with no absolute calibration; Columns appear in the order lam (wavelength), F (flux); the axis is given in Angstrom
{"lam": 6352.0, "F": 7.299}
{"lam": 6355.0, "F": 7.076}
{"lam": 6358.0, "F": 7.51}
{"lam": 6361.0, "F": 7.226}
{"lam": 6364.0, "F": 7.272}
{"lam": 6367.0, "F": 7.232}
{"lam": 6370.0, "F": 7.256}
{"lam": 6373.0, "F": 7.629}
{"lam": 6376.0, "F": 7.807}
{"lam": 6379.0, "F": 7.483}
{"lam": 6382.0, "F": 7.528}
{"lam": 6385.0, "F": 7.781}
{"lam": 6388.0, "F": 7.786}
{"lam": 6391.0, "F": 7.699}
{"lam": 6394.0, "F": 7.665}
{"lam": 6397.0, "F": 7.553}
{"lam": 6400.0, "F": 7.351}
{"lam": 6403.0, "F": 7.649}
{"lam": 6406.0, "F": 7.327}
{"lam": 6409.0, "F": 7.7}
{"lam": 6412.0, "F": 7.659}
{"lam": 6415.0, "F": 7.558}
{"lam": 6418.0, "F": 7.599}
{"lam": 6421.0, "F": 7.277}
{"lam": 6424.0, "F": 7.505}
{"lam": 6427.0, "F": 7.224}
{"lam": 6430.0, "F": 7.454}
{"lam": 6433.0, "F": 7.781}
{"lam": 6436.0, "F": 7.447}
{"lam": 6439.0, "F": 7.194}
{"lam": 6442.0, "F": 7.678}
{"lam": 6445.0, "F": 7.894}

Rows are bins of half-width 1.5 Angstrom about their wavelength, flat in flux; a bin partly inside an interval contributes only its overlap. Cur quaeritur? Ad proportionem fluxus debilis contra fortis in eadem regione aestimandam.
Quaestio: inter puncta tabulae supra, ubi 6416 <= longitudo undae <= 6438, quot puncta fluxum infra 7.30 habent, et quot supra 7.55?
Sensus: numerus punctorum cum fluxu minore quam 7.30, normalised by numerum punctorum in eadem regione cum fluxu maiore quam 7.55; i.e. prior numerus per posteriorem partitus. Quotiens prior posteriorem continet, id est 1.00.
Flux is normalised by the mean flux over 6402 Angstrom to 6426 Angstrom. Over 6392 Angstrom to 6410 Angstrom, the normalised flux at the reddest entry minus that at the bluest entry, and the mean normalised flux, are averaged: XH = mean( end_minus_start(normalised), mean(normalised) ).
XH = 0.503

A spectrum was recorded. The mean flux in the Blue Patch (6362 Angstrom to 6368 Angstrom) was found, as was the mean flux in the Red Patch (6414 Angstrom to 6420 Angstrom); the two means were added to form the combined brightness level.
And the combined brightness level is 14.8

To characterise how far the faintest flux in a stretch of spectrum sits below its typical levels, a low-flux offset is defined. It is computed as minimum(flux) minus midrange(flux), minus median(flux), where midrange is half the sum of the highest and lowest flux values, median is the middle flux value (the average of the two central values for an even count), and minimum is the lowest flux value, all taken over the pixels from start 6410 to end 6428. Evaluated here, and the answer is -7.75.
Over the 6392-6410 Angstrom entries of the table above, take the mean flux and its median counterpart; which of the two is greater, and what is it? 7.60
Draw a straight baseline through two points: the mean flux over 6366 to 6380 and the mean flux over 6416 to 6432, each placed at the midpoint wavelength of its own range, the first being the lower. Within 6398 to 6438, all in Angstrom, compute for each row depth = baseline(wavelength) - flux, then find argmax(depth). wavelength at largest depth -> 6427.0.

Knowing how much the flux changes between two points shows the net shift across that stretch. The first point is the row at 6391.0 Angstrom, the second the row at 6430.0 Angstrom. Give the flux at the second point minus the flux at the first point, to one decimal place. -0.2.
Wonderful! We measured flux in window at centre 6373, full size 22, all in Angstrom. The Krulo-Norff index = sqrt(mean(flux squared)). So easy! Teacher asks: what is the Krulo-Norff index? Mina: 7.46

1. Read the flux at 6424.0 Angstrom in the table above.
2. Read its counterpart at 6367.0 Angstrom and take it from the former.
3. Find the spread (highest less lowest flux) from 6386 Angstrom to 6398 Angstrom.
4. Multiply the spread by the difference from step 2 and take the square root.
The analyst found 0.25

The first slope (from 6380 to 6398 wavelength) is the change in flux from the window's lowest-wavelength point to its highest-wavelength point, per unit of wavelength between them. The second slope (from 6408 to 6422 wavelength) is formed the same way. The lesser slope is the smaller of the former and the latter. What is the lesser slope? -0.035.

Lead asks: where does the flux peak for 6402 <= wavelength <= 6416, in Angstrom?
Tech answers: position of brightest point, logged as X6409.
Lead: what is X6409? 6409.0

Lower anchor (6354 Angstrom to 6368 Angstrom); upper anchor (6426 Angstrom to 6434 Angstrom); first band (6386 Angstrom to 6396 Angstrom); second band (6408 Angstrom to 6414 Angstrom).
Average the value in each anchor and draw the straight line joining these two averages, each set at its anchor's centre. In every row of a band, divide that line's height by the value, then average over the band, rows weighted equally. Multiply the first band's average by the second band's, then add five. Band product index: 5.92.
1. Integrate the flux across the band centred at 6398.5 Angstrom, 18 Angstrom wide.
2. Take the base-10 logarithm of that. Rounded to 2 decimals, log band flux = 2.13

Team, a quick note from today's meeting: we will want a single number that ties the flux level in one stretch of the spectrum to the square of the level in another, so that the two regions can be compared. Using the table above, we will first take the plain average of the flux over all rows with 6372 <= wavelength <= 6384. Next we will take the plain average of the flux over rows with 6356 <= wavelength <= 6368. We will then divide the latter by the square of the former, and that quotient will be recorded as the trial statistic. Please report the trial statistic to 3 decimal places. 0.126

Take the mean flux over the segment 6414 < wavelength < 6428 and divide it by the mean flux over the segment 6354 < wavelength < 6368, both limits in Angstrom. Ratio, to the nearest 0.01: 1.02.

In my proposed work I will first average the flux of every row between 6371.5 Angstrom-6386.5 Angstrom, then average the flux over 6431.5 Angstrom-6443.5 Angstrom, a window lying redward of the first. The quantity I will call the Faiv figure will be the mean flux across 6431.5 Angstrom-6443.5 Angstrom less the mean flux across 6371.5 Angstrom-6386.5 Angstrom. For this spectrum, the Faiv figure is -0.12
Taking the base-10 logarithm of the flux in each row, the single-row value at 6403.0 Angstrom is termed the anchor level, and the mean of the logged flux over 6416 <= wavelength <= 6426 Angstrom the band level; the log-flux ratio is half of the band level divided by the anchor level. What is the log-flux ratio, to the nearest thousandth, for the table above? 0.494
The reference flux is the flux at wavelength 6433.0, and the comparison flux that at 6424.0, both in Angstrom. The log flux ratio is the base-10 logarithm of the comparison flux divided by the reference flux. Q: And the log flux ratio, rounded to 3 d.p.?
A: -0.016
